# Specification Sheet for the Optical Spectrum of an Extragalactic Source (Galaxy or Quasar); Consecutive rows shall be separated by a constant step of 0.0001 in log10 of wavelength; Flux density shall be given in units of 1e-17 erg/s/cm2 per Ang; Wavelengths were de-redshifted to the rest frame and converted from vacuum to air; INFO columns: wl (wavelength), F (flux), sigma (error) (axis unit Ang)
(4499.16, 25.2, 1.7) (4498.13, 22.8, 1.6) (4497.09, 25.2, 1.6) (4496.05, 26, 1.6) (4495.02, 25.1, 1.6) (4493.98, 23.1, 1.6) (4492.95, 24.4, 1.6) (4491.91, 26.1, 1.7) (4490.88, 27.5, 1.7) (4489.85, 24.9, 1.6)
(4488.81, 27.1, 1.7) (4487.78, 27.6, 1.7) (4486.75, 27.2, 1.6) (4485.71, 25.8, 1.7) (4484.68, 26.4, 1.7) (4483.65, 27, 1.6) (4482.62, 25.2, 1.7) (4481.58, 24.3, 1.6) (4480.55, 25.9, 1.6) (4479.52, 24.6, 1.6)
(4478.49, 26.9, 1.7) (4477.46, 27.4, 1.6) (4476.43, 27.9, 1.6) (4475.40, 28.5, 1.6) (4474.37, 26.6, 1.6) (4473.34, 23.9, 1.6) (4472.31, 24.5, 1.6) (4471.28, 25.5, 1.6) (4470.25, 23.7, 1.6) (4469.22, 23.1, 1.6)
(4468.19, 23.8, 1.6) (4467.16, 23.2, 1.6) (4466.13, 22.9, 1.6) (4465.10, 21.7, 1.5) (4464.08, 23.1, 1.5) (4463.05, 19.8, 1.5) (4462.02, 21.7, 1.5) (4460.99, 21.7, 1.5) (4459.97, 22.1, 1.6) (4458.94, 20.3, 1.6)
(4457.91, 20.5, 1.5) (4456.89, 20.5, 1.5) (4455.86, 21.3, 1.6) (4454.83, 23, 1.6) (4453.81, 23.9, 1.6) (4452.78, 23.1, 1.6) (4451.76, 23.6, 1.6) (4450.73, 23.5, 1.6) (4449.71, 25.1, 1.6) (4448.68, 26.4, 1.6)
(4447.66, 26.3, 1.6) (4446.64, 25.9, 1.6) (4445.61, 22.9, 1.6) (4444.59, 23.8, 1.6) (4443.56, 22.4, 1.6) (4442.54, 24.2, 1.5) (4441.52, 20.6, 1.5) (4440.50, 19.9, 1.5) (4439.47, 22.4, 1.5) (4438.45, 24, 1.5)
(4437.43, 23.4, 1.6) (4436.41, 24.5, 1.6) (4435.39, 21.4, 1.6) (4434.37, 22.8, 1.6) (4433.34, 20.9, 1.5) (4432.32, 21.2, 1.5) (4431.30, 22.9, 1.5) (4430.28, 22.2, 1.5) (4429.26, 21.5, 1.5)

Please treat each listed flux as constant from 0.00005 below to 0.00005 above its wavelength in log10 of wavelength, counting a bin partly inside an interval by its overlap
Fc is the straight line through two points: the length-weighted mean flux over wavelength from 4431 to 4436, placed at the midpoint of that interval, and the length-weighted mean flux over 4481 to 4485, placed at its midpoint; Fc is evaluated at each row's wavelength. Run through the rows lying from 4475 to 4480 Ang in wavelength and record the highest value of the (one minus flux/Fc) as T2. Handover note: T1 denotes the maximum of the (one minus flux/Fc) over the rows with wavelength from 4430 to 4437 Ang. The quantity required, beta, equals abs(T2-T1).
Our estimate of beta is 0.01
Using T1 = 0.04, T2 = 0.03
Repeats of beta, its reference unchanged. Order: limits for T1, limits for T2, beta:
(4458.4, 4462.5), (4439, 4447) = 0.04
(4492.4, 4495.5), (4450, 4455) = 0.11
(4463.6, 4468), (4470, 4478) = 0.07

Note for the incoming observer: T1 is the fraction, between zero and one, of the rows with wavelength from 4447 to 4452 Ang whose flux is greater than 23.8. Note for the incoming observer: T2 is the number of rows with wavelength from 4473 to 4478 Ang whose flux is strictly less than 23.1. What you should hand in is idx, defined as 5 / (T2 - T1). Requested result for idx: -8.3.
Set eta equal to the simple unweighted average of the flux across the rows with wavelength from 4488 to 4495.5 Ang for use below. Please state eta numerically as 25.5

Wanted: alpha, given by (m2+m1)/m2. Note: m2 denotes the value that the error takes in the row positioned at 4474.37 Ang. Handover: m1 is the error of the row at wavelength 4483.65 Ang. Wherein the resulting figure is 2.00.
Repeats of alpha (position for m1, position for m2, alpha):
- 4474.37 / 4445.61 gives 2.00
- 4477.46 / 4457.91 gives 2.07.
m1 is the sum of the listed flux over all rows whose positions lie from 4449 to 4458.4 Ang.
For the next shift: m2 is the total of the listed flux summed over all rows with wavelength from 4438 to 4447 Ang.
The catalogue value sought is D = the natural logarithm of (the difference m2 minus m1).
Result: 0.5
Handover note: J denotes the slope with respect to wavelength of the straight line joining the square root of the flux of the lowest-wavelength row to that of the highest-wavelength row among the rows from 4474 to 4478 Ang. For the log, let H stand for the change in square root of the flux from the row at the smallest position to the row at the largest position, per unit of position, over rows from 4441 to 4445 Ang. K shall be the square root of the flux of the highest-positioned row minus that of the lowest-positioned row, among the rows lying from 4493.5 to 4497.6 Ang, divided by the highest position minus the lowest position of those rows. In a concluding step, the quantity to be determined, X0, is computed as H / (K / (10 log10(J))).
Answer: -26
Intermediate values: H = 0.11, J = 0.02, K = 0.07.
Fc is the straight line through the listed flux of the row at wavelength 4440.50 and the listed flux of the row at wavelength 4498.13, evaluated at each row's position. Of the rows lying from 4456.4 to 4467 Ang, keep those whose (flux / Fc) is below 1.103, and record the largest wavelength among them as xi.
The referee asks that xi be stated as 4466.13 Ang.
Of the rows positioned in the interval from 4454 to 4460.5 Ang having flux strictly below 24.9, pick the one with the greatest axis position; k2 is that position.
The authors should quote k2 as 4459.97 Ang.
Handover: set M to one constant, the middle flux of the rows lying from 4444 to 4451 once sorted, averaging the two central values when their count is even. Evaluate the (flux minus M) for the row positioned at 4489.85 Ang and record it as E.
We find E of -0.2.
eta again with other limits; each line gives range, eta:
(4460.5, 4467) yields 21.8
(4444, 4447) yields 24.2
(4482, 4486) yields 26.1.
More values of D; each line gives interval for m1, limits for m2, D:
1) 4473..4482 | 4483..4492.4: 1.3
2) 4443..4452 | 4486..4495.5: 2.6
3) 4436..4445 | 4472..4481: 3.4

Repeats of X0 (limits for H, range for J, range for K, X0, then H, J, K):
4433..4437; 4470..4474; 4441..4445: -24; 0.12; 0.01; 0.11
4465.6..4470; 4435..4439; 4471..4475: -2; 0.01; 0.09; 0.03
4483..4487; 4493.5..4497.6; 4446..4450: 3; 0.01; 0.07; -0.03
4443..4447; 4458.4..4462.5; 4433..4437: -12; 0.12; 0.05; 0.12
